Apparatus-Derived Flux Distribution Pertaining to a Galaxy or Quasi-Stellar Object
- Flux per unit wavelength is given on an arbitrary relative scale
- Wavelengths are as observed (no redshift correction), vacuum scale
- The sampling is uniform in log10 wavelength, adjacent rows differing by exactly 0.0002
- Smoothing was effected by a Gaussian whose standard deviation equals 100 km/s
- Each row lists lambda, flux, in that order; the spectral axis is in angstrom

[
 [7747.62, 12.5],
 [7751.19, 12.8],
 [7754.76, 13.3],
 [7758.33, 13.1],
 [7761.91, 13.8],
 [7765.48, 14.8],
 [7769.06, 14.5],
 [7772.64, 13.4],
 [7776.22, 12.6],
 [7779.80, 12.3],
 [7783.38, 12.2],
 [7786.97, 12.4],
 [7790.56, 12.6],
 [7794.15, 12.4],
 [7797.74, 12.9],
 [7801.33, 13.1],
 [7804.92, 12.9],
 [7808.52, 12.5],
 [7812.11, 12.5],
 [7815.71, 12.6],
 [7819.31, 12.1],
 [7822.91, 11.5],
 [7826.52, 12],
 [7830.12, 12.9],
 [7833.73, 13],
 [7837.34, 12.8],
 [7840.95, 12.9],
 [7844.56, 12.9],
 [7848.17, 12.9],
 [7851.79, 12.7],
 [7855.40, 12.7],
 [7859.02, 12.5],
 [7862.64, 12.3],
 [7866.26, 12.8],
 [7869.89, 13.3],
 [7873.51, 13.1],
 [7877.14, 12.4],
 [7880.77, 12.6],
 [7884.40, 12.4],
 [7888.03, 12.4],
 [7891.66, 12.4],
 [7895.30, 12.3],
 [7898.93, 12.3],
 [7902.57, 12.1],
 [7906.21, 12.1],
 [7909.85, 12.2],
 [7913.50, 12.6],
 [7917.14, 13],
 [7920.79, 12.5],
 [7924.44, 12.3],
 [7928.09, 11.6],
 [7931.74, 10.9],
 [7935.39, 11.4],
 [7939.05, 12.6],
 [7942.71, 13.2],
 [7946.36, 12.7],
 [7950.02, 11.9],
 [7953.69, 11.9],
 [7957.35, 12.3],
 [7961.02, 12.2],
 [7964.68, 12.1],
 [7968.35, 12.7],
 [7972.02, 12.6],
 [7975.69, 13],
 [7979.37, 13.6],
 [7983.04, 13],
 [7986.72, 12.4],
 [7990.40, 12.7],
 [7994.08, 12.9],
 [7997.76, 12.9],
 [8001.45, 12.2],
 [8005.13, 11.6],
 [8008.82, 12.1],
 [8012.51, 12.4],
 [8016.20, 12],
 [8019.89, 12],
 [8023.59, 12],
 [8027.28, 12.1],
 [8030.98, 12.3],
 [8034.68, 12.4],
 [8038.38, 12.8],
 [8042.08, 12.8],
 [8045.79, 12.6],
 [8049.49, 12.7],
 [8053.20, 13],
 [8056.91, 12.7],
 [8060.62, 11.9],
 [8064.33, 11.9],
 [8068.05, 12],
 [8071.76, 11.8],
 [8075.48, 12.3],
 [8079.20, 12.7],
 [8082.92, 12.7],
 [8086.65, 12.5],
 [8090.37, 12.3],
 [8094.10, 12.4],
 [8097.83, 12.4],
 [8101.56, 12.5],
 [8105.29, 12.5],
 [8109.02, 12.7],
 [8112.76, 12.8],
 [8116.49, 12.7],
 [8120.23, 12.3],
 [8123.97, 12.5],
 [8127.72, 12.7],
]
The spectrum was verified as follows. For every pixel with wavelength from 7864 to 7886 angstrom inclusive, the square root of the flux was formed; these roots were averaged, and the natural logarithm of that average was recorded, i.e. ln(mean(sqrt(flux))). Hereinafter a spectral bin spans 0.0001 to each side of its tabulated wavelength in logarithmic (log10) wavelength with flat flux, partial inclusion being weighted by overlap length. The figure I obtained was 1.27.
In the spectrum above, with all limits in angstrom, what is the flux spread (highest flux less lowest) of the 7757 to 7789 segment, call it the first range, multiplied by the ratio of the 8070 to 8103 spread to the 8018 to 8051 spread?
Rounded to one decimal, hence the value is 2.9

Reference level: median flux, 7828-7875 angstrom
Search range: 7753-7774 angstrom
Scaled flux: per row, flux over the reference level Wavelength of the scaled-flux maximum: 7765.48 angstrom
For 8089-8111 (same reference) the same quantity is 8109.02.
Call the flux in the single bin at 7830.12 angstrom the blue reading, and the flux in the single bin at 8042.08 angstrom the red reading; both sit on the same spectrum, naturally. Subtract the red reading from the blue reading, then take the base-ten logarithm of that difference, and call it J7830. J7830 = -1.0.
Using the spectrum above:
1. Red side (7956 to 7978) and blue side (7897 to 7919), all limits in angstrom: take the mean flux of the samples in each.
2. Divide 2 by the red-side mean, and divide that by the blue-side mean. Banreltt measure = 0.0129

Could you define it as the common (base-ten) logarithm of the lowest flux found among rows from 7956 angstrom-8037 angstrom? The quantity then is 1.06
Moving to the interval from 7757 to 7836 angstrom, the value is 1.06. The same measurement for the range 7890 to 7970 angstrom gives 1.04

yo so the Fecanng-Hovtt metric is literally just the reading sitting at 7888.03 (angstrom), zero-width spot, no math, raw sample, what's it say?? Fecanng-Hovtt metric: 12.4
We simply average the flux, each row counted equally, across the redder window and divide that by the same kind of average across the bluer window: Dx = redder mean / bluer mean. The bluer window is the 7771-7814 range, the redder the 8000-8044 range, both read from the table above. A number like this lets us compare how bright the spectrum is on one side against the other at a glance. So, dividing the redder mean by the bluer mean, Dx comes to 0.97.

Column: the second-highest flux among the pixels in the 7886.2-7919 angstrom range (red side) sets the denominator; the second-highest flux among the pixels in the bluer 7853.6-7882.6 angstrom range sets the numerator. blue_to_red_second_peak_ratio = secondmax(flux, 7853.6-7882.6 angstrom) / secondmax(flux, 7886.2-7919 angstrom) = 1.04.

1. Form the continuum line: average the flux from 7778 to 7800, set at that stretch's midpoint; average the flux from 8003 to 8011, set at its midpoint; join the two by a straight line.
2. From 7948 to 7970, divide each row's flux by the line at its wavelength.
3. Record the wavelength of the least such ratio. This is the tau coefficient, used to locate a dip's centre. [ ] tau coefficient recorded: 7950.02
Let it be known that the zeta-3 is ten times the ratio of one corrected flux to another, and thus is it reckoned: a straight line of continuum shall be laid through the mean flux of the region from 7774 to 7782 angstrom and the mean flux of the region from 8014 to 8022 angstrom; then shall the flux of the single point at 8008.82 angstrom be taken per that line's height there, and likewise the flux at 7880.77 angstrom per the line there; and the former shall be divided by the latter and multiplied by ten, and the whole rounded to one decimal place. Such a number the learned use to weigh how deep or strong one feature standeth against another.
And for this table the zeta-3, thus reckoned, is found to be 9.8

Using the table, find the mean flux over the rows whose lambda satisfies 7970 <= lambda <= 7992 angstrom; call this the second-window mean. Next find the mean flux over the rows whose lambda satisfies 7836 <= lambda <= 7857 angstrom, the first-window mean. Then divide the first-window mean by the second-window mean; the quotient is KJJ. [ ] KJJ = 0.995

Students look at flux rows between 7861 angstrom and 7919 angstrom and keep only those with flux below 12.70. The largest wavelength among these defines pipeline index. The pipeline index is 7913.50 angstrom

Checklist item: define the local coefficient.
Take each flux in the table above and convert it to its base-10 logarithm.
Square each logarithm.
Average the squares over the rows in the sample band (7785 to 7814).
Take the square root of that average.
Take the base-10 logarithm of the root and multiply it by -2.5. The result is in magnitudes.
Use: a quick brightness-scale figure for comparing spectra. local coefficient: -0.106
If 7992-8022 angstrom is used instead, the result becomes -0.092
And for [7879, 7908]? -0.094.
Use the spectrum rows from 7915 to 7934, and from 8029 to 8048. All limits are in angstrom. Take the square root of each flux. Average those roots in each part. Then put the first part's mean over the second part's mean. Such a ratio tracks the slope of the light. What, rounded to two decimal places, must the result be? 0.98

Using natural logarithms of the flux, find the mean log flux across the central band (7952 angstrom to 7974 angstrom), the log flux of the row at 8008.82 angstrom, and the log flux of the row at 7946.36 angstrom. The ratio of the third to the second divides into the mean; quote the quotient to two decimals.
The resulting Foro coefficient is 2.46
